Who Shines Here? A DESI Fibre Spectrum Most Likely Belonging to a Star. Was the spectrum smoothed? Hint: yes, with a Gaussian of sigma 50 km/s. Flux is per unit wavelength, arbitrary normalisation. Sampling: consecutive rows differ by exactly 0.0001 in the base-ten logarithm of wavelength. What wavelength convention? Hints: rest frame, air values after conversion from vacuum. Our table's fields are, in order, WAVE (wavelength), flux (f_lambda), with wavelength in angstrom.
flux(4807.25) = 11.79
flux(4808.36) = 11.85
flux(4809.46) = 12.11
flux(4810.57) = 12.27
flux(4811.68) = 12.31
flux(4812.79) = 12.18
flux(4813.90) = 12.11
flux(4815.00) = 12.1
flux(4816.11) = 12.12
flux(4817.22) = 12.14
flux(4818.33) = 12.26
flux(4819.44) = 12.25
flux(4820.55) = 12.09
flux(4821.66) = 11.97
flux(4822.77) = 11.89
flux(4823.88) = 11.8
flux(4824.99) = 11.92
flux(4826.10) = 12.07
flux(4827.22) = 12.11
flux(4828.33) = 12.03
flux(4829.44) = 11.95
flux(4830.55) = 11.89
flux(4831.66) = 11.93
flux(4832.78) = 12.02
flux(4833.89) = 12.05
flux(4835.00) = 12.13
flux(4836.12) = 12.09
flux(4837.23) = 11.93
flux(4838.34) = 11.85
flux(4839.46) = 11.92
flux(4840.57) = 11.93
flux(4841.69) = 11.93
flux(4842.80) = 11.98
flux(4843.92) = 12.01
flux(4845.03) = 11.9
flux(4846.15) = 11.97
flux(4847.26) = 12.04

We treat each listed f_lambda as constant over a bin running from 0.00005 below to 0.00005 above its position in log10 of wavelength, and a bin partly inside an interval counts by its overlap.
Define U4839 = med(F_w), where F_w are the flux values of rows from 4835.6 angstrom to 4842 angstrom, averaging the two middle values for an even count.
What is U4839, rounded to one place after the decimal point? 11.9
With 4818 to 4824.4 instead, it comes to 12.0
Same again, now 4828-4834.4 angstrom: 12.0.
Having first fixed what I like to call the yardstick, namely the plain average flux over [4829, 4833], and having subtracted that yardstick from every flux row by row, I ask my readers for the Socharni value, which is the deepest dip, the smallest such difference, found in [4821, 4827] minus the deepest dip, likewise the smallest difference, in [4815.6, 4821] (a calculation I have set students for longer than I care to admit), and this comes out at -0.29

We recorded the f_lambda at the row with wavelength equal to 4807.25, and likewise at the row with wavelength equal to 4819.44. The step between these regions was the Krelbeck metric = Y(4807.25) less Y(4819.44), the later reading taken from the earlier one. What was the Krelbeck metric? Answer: -0.5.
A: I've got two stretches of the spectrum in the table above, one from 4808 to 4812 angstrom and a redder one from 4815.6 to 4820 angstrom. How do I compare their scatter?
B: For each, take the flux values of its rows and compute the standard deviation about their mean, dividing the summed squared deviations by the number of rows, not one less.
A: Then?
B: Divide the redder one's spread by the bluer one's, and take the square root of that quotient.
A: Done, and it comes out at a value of 0.59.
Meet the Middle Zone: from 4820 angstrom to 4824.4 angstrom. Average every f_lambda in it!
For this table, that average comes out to 11.9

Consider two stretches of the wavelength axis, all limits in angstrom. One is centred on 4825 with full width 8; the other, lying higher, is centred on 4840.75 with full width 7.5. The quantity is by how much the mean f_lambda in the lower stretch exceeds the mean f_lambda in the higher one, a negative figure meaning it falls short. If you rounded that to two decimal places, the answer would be 0.03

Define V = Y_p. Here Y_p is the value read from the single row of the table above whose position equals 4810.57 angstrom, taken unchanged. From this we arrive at 12.27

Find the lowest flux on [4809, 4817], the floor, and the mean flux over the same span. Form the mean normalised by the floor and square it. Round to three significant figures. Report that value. 1.01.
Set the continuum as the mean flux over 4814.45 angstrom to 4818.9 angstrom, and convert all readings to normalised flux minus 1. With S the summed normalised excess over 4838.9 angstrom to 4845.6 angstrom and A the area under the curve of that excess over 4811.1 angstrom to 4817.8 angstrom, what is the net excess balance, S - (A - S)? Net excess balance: -0.21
